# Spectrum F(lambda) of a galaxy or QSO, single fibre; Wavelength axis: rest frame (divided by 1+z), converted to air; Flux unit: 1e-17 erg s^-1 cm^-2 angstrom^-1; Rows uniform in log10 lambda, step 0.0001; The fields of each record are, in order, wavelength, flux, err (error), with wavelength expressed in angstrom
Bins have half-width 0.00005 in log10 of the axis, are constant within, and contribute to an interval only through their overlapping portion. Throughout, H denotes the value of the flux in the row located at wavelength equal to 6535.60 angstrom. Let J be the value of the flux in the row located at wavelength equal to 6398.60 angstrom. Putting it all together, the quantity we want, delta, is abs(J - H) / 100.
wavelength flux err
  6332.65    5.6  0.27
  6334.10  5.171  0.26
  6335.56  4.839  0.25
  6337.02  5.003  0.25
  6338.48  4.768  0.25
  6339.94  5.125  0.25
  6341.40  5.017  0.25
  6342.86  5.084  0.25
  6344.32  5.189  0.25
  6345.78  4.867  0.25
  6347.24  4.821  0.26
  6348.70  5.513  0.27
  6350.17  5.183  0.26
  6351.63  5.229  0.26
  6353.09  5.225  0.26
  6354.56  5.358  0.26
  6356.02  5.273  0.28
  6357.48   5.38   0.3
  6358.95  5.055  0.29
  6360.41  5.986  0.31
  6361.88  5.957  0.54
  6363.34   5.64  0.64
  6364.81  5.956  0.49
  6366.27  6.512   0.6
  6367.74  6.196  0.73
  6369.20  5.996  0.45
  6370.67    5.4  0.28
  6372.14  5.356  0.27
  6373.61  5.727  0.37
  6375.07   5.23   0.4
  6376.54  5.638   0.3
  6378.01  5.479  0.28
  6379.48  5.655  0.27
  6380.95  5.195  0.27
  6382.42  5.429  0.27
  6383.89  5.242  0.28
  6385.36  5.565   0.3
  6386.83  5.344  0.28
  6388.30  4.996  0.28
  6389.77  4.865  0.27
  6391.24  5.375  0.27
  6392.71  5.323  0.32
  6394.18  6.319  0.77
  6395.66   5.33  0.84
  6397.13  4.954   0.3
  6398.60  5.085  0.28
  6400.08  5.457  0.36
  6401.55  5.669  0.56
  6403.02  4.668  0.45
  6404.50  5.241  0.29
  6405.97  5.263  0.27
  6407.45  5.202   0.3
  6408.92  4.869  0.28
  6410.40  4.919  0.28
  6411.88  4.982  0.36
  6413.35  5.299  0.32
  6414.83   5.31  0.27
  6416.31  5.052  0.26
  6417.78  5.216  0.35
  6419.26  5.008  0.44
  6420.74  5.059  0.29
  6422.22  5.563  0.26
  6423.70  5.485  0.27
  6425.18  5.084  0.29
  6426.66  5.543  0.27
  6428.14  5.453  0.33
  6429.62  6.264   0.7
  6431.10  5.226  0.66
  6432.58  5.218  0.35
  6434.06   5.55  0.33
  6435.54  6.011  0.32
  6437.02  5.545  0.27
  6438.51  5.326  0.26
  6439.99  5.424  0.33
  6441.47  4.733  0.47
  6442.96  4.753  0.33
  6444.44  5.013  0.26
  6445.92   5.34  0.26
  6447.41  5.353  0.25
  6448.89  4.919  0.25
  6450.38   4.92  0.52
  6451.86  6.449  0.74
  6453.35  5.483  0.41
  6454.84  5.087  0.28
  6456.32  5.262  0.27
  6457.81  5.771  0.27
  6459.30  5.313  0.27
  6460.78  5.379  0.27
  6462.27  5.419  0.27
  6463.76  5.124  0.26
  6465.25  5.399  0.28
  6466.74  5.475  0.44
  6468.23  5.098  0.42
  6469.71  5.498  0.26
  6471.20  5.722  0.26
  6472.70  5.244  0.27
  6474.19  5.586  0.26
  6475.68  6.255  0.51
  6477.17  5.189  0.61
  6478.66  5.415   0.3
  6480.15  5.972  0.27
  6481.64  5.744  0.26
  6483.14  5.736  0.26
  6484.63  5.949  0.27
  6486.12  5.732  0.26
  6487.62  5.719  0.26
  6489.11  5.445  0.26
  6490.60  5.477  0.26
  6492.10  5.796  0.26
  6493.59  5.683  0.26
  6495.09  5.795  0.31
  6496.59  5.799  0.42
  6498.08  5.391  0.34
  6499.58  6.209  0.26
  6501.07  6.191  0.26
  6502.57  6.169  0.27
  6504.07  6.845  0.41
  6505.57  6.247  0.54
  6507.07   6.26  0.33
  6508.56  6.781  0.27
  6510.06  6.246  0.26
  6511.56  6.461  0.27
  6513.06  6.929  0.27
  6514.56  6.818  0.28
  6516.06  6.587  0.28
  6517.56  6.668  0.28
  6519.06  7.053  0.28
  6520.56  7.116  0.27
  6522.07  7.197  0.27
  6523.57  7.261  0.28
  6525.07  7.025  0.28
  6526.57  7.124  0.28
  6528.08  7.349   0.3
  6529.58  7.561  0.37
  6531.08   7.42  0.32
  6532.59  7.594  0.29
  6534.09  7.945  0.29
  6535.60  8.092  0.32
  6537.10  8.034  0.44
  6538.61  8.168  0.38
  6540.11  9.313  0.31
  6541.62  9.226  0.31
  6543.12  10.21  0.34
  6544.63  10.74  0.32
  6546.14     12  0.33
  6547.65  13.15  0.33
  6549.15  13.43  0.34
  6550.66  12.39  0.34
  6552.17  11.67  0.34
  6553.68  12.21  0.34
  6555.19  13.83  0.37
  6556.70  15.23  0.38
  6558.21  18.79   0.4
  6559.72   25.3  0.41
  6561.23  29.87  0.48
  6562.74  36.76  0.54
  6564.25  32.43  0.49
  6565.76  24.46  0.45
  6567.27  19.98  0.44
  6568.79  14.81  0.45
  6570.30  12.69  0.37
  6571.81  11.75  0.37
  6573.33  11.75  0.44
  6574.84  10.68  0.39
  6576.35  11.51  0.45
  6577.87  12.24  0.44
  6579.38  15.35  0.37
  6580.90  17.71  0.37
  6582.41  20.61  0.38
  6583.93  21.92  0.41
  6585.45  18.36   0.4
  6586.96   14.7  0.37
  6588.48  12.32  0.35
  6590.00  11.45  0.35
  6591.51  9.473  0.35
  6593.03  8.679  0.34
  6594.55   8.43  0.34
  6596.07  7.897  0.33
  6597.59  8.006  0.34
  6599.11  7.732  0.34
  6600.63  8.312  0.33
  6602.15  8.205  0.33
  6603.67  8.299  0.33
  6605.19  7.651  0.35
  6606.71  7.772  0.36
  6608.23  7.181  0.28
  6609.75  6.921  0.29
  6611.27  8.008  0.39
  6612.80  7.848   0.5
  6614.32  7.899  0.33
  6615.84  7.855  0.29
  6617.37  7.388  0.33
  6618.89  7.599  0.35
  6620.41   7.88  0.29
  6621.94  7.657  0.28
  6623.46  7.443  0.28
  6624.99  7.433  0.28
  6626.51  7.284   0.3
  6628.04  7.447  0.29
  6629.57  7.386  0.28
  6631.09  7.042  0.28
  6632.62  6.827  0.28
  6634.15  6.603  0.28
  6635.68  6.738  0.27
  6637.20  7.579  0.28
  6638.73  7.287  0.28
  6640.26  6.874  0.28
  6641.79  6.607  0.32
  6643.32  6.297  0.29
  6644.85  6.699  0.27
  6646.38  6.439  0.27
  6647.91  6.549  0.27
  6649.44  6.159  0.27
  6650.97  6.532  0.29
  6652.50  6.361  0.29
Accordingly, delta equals 0.030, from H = 8.092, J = 5.085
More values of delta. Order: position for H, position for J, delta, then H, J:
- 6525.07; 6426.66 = 0.015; 7.025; 5.543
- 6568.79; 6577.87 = 0.026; 14.81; 12.24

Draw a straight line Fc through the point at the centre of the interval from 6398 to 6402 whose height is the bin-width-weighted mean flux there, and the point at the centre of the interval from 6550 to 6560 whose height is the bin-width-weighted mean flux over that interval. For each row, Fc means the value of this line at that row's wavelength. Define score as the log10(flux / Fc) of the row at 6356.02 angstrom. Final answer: 0.31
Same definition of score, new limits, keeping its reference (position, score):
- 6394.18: 0.10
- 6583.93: 0.11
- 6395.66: 0.02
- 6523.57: -0.26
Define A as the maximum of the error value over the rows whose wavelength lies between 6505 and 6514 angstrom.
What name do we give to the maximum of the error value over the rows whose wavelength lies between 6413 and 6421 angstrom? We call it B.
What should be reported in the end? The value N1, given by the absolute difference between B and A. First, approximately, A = 0.54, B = 0.44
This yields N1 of 0.10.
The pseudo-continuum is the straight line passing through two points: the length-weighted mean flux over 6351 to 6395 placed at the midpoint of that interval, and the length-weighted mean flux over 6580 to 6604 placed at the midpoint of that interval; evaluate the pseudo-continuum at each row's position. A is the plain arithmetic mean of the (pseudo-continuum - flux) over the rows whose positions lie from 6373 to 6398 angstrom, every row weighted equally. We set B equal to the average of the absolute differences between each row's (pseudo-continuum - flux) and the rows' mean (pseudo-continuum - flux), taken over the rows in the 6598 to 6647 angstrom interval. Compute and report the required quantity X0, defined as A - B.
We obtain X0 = 0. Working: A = 0.5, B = 0.8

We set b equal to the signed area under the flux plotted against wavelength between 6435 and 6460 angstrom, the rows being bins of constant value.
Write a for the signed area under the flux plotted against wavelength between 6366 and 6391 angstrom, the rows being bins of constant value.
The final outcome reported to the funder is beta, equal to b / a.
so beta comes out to 0.97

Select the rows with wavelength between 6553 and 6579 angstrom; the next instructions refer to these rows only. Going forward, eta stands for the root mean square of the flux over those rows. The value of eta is 20.2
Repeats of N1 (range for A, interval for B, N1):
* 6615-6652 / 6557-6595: 0.19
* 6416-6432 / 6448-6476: 0.04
